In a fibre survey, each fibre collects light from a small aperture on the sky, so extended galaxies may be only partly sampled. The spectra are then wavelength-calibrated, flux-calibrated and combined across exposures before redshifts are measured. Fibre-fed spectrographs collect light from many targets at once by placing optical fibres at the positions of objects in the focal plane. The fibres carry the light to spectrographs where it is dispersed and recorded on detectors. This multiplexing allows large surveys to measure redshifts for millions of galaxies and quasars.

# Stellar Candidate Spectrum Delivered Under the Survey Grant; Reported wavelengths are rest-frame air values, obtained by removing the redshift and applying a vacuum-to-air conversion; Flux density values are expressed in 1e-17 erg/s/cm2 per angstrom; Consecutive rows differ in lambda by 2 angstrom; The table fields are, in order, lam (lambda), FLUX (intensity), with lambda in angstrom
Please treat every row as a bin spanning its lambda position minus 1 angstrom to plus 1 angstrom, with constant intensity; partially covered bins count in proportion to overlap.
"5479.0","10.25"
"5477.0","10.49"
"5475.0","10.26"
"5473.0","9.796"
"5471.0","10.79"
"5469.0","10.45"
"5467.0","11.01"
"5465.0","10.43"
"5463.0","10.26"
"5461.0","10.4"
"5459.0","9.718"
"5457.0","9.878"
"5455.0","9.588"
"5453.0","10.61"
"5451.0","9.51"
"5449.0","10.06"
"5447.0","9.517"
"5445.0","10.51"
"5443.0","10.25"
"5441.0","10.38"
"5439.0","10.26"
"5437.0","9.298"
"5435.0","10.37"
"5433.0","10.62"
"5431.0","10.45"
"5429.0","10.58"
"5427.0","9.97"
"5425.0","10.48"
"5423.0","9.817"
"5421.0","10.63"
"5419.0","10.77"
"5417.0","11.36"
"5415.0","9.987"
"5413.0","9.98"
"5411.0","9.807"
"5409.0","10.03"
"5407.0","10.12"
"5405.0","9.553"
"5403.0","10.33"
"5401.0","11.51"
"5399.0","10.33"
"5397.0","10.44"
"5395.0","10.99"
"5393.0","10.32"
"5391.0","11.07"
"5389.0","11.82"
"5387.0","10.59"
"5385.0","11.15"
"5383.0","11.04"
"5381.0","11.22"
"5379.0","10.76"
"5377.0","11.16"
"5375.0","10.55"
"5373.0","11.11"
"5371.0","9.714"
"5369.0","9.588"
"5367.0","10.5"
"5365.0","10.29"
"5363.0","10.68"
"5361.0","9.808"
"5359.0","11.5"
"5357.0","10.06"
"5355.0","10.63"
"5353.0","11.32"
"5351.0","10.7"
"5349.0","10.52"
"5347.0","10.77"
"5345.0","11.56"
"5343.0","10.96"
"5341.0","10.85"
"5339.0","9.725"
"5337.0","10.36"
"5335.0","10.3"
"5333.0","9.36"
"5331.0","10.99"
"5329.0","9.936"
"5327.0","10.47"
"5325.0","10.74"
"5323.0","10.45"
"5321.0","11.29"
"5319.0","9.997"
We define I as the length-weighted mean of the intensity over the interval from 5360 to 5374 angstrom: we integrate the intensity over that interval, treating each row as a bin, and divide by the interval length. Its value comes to 10.24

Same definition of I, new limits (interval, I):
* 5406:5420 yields 10.29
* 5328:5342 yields 10.22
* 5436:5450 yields 10.04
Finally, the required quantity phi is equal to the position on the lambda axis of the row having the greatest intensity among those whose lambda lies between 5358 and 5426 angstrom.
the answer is 5389.0 angstrom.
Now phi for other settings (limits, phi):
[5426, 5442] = 5433.0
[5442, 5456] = 5453.0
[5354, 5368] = 5359.0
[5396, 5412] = 5401.0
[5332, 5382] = 5345.0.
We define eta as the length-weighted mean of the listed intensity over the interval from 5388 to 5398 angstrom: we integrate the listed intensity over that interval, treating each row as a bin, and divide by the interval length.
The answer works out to 10.93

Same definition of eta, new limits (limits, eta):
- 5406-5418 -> 10.21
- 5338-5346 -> 10.77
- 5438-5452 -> 10.07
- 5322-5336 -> 10.32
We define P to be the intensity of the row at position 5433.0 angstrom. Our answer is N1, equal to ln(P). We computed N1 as 2.36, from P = 10.62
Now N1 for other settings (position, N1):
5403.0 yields 2.34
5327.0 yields 2.35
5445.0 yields 2.35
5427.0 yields 2.30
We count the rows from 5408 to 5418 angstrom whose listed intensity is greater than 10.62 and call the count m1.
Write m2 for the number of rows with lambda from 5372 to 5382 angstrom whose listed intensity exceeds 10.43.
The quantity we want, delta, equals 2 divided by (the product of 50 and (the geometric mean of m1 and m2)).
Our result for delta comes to 0.018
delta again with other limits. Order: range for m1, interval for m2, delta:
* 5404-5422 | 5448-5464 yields 0.023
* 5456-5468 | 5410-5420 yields 0.028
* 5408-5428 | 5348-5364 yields 0.009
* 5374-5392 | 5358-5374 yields 0.008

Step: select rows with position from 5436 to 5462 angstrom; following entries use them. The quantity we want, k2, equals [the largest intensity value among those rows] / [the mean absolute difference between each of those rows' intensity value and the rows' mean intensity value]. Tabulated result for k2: 27.8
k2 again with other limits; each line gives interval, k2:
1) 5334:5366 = 27.8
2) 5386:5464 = 28.8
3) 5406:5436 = 32.7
